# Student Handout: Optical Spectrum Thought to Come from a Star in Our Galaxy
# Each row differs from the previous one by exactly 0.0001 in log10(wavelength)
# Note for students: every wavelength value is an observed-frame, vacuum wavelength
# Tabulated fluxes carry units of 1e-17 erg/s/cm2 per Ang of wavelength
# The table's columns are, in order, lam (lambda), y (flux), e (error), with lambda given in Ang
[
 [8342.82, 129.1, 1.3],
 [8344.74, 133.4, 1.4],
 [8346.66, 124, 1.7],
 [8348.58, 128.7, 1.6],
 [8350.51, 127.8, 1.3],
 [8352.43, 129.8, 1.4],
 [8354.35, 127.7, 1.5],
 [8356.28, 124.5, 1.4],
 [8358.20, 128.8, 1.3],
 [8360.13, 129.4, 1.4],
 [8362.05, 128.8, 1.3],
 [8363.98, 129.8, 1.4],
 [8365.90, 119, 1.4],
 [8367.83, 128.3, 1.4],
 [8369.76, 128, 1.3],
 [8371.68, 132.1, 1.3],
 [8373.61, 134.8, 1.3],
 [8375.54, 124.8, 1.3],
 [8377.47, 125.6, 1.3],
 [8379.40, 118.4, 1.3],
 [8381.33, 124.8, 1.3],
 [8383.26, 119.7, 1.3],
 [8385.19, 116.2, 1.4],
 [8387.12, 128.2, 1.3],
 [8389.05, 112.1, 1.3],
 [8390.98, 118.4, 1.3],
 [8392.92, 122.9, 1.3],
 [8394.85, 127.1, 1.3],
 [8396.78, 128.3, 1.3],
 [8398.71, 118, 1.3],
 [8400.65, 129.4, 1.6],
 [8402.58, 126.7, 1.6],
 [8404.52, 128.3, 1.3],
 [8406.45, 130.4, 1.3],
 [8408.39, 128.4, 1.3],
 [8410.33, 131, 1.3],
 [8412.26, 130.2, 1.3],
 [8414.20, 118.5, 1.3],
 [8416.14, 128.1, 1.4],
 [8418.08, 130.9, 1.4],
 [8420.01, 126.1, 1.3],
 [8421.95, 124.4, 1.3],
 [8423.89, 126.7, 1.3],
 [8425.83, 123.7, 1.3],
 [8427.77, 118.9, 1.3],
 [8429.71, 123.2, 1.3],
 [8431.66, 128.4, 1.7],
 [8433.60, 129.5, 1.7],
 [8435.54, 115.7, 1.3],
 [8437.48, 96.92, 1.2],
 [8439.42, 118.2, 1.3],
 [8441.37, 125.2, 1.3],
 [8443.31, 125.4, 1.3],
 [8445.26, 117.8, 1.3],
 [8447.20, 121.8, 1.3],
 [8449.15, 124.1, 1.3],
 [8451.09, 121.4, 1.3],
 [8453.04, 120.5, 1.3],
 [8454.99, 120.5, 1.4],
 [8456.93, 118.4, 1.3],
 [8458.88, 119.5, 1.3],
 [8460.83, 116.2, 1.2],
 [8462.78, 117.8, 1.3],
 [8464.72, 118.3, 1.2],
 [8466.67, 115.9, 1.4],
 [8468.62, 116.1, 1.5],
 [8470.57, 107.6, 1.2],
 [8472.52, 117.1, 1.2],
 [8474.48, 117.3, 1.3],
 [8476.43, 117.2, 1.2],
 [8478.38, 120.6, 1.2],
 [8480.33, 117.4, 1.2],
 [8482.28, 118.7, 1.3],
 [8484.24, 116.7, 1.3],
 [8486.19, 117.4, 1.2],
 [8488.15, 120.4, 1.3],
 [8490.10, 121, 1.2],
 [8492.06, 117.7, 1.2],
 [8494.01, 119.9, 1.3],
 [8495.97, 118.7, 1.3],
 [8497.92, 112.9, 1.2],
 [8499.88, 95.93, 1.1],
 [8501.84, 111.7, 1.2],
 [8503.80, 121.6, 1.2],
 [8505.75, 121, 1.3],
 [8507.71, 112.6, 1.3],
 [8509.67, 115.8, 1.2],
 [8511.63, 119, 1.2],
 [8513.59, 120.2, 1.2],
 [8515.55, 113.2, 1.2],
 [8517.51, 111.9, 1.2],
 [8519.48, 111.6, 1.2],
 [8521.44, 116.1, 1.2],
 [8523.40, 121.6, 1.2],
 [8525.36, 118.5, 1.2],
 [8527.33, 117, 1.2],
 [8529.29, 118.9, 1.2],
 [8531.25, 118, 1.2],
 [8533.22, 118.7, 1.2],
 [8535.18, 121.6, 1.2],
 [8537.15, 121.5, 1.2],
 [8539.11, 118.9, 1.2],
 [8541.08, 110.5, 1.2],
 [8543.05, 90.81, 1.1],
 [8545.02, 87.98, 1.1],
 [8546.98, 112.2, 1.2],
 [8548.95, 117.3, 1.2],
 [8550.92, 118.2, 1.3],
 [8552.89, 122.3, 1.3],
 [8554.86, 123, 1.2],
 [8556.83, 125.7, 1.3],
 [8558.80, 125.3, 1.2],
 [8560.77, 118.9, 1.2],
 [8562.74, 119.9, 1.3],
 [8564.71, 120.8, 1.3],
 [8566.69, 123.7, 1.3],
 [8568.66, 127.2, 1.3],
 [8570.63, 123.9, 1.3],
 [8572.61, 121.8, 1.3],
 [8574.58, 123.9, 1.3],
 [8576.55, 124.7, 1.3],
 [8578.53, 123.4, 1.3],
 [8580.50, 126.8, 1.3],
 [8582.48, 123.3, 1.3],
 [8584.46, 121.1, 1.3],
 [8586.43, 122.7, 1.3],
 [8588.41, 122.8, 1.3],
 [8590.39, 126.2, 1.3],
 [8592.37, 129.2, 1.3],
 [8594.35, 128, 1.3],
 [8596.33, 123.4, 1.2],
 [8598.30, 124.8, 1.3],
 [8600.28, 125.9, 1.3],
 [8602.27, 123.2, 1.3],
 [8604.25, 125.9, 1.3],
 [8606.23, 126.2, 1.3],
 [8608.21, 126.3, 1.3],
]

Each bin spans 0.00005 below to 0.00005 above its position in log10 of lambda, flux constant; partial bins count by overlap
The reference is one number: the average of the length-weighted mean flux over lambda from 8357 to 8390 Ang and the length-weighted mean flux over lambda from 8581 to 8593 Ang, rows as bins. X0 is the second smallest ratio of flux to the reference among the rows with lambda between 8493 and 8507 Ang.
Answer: 0.896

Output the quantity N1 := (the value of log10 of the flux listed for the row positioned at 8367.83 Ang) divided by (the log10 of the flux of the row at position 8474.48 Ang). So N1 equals 1.02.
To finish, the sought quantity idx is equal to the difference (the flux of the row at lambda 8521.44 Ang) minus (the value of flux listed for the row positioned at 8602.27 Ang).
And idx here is -7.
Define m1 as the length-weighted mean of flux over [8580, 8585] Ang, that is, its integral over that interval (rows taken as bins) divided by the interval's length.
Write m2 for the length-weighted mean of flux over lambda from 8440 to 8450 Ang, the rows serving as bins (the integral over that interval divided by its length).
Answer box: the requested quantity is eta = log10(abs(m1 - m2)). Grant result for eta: -0.04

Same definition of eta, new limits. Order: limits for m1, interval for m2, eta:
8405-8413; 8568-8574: 0.77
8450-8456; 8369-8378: 0.92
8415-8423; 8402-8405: -1.45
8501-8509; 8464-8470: -0.11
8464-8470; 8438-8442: 0.39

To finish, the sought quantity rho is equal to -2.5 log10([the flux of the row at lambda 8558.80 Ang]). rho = -5.24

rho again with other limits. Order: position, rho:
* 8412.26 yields -5.29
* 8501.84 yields -5.12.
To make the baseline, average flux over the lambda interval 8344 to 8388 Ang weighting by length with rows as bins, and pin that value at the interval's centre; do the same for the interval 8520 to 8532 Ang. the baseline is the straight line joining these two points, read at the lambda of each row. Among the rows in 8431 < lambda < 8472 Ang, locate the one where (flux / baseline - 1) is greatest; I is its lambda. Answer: 8433.60 Ang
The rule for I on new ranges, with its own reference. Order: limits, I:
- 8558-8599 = 8592.37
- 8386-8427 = 8418.08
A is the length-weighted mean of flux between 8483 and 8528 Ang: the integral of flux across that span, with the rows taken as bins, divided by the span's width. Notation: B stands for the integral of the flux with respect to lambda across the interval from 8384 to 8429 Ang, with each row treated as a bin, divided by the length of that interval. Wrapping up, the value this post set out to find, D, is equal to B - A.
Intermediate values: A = 116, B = 125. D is 9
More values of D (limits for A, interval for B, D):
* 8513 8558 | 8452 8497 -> 2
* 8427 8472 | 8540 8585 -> 0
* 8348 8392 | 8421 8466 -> -5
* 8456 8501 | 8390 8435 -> 9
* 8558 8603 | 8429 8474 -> -5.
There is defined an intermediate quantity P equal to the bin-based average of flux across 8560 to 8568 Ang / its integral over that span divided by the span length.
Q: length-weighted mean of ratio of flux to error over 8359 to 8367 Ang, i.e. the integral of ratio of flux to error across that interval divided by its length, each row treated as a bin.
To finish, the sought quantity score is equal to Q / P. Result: 0.76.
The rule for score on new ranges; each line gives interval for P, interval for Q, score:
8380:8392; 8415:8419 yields 0.77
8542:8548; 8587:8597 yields 1.01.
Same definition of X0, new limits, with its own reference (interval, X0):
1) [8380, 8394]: 0.932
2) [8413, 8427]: 0.992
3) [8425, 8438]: 0.928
